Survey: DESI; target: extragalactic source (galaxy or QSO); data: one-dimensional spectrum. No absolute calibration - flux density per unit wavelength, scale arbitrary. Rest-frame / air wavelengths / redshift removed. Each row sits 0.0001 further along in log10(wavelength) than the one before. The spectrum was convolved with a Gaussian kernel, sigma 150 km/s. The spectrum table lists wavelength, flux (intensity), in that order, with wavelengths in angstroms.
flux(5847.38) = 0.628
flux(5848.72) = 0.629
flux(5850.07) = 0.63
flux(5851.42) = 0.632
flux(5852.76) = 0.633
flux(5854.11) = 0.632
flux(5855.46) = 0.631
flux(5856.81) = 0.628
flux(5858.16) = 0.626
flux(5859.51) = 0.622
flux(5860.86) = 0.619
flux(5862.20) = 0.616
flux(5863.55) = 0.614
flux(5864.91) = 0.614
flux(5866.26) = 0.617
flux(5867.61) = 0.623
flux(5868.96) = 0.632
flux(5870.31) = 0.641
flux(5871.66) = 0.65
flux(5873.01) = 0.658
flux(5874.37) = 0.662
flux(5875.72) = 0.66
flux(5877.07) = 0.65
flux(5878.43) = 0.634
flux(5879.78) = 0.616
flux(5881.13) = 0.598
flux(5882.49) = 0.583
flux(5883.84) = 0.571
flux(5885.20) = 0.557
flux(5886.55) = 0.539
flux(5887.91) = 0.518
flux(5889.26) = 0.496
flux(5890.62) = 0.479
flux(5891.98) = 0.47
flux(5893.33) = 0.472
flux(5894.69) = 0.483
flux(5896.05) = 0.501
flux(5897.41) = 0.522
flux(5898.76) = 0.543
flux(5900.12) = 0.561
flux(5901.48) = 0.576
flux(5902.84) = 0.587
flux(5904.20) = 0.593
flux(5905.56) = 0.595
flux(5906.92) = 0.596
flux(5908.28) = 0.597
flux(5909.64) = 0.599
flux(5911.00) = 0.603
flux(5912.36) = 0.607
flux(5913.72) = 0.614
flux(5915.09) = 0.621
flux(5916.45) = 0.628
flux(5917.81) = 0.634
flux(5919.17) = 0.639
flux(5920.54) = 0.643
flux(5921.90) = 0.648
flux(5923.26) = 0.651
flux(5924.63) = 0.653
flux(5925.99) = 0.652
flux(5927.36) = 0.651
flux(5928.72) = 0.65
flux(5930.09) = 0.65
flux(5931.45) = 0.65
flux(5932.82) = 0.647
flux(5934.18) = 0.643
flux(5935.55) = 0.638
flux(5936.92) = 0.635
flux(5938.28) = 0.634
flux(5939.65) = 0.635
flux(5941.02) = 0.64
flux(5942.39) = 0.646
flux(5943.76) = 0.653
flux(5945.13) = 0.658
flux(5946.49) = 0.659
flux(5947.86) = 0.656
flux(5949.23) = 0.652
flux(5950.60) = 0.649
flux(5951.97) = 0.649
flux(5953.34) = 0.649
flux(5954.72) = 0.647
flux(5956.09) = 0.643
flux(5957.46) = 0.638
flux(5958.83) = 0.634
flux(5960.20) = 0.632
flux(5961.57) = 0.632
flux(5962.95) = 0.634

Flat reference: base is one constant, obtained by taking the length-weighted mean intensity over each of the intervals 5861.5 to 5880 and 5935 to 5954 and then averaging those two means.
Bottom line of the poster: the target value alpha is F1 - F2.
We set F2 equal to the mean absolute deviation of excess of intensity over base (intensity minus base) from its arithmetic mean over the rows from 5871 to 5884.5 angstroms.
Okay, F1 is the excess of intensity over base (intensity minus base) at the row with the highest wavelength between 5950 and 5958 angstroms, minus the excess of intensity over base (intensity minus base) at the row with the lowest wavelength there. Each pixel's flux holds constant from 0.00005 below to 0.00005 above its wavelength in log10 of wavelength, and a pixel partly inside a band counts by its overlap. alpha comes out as -0.04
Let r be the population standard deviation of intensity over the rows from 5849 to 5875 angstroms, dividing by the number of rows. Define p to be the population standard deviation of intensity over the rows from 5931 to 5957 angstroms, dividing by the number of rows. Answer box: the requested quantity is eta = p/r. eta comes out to 0.5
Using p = 0.007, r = 0.014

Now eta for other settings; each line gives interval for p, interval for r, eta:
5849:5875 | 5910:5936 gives 0.9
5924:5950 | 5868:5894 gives 0.1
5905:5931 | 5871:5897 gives 0.3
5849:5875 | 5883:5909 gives 0.3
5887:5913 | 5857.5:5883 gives 2.4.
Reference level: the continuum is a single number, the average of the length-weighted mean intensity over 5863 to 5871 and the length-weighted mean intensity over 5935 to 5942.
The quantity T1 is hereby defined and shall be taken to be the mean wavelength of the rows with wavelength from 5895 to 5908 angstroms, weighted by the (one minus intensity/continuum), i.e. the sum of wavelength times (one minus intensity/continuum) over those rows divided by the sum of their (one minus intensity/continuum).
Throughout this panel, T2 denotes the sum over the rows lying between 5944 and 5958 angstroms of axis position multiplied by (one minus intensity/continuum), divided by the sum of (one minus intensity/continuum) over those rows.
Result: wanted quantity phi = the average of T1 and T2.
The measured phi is 5925.0 angstroms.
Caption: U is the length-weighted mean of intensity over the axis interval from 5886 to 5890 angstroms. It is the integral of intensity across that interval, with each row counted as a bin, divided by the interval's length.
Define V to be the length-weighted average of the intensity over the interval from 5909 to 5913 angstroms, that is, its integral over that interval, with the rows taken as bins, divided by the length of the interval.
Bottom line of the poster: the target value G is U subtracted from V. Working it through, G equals 0.09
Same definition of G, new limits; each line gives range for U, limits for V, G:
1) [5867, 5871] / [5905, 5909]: -0.04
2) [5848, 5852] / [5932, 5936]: 0.01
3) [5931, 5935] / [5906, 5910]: -0.05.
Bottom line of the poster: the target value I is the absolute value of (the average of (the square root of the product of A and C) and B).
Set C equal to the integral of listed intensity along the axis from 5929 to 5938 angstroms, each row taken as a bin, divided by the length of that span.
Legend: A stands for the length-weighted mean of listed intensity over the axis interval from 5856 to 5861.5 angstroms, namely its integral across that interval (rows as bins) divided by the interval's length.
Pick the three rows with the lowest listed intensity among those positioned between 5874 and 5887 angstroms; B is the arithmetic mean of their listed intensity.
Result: 0.595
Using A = 0.623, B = 0.556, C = 0.644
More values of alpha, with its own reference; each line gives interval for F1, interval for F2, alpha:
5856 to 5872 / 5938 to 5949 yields 0.01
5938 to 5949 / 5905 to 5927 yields 0.00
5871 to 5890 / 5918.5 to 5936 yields -0.16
